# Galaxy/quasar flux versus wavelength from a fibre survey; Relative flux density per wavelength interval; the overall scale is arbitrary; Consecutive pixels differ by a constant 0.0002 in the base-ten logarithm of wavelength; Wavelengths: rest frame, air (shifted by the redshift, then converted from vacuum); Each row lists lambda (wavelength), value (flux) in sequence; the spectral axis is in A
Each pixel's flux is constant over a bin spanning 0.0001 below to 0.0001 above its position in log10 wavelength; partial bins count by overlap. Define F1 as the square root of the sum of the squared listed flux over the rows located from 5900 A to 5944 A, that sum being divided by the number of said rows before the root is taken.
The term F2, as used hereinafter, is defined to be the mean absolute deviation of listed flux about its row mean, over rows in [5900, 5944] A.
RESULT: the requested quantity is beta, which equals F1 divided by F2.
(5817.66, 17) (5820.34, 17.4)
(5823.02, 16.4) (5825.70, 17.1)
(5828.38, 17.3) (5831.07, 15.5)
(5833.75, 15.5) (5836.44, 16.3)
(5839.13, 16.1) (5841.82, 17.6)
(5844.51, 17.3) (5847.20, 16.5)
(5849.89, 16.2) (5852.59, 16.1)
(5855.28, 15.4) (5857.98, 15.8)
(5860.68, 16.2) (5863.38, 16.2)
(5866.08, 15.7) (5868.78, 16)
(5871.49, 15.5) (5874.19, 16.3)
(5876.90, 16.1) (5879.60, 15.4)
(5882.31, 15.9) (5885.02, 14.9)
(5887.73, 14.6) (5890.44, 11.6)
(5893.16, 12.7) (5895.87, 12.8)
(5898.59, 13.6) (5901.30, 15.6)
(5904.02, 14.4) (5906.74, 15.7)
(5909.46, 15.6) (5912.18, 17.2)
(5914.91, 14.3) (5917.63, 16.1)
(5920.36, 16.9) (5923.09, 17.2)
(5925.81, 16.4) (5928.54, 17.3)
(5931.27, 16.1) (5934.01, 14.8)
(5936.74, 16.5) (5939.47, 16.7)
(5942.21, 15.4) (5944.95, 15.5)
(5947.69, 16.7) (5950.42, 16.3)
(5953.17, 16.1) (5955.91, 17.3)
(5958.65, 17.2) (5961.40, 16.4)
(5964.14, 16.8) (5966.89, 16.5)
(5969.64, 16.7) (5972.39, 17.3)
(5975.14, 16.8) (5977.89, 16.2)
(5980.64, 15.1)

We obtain 20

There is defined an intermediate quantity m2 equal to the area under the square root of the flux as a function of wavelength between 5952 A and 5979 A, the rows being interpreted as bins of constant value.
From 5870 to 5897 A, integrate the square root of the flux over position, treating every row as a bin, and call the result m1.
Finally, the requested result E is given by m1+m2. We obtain 213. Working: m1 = 103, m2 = 110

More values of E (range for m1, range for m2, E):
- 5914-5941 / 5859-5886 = 216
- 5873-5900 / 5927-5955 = 215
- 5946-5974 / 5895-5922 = 220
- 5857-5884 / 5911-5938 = 216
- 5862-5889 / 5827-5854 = 216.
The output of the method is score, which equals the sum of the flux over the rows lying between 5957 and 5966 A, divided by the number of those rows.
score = 16.8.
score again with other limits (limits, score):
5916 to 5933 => 16.7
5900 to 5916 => 15.5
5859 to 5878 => 16.0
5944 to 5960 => 16.5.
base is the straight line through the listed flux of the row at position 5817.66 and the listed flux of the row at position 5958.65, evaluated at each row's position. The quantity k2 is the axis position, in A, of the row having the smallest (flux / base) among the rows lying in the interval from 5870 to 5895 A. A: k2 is 5890.44 A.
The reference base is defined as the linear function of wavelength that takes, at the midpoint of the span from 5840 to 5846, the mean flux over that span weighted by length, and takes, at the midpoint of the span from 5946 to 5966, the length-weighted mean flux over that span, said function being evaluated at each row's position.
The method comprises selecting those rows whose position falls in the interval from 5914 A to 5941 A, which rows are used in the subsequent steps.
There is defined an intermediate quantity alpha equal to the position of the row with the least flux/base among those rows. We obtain 5914.91 A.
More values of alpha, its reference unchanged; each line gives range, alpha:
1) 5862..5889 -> 5887.73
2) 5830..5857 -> 5831.07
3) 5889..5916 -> 5890.44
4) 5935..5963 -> 5942.21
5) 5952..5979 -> 5953.17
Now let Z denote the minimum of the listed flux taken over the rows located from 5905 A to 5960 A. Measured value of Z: 14.3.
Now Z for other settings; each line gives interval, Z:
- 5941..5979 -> 15.4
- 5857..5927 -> 11.6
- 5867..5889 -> 14.6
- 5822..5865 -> 15.4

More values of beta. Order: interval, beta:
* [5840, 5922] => 15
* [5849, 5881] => 55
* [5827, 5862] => 30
